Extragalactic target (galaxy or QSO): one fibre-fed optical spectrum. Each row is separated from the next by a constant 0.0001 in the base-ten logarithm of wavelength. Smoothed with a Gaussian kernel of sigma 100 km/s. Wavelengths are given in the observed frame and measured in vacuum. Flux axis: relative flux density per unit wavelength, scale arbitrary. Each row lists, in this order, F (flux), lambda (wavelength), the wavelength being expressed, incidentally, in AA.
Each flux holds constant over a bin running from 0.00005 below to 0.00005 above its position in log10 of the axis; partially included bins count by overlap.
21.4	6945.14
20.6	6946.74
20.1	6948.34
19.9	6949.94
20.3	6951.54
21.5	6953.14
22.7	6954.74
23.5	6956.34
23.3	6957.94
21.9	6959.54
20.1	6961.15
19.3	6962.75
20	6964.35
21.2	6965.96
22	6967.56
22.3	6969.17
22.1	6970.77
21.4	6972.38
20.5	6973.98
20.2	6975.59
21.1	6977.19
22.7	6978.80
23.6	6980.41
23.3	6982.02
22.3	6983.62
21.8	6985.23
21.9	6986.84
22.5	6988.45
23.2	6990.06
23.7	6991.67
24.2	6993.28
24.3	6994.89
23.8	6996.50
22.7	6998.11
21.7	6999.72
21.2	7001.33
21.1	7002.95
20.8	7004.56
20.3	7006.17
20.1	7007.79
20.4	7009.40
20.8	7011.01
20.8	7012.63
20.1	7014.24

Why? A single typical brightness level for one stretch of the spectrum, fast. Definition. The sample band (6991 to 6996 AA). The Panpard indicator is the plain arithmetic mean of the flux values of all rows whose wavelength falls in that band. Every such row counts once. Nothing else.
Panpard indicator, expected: 24.1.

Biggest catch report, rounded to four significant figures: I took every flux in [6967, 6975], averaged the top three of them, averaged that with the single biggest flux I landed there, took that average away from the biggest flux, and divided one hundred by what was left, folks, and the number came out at 1200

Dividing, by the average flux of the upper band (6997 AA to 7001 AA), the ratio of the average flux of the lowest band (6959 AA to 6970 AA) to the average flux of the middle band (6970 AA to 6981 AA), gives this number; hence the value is 0.0436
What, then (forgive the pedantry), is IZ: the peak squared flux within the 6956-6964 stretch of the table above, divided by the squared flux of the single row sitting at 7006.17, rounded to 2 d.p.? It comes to 1.34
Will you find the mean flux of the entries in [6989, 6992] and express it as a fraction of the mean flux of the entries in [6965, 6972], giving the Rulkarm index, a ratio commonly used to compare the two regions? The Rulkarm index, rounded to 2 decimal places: 1.07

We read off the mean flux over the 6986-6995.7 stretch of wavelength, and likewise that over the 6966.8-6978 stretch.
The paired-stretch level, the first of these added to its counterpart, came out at 44.7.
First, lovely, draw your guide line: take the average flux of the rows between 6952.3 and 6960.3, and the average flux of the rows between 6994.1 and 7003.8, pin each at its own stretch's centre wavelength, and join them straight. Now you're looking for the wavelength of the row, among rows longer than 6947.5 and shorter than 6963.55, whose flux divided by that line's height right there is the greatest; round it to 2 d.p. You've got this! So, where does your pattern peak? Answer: 6956.34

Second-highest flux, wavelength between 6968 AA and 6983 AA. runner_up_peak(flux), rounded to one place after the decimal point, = 23.3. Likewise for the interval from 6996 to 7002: 22.7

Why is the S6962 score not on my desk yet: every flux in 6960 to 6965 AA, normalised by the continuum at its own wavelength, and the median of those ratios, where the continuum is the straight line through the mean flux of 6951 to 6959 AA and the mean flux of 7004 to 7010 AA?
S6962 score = 0.91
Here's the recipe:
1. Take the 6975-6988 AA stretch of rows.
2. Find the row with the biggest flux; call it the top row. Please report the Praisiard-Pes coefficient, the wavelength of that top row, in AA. 6980.41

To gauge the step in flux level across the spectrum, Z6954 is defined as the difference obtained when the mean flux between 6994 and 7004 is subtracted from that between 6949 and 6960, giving -0.6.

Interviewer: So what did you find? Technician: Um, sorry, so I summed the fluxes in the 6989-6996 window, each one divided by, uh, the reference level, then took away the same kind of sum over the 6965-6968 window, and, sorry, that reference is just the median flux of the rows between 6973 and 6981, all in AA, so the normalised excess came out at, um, 2.5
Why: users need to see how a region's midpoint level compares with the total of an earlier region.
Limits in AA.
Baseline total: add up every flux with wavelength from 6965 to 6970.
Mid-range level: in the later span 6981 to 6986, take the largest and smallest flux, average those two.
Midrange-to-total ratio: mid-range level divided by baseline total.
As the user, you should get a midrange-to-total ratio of 0.344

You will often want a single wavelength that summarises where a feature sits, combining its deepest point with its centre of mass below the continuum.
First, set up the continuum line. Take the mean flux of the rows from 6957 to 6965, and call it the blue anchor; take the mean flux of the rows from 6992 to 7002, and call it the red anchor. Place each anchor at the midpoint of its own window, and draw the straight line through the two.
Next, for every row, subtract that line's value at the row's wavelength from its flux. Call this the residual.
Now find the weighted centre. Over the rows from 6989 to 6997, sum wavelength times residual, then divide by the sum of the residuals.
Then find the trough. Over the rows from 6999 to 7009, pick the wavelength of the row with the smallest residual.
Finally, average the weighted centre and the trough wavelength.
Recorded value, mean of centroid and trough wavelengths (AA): 7000.7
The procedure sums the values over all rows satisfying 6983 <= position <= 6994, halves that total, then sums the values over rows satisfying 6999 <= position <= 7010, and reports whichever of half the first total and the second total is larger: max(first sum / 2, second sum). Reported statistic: 146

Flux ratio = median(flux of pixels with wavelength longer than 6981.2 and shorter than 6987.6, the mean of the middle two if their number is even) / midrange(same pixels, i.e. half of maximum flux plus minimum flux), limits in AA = 0.98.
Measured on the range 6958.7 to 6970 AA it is 1.02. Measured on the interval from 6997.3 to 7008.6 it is 0.99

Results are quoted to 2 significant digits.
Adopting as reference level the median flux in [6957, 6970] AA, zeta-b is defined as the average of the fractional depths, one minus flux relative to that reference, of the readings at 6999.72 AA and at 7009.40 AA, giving 0.023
